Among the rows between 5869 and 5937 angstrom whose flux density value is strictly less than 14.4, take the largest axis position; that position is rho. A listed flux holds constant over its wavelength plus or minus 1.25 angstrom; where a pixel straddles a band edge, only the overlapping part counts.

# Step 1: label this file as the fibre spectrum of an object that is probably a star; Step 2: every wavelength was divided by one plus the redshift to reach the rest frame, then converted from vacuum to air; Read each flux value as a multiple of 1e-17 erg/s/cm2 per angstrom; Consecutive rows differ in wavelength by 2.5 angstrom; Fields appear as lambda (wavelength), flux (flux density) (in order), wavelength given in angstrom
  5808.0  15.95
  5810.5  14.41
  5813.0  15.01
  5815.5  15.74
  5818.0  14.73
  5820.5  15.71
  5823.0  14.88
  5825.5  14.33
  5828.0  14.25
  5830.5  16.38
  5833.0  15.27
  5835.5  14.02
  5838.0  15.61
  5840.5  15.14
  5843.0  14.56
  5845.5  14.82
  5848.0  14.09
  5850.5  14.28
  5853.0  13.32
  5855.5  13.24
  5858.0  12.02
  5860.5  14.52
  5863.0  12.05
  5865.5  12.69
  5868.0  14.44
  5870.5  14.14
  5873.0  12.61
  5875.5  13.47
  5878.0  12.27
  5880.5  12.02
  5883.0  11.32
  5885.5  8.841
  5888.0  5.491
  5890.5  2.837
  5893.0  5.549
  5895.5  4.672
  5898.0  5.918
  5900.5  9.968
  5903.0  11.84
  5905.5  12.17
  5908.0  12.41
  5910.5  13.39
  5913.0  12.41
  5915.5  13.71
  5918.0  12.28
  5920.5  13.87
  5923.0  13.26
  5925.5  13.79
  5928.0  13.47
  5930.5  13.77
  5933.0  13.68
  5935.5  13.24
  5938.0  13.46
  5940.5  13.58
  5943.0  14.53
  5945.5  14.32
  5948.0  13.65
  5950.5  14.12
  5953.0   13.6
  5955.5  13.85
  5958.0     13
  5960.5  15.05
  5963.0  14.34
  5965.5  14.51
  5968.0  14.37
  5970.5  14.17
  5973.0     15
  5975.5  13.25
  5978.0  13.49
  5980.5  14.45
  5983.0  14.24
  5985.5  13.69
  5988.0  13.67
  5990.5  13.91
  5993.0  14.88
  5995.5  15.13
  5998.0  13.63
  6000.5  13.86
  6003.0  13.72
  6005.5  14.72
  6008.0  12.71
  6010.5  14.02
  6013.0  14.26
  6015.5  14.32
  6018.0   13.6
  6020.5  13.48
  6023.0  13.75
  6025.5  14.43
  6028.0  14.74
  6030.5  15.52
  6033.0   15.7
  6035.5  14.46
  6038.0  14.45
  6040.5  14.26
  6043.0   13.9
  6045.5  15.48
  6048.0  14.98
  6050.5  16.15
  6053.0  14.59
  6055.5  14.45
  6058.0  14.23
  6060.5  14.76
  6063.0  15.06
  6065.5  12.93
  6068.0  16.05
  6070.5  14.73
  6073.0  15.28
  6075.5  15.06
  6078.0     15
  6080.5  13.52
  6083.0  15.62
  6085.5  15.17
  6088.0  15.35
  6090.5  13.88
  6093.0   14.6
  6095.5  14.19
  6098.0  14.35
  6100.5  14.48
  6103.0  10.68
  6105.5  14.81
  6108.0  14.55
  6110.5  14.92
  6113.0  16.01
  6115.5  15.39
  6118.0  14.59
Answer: 5935.5 angstrom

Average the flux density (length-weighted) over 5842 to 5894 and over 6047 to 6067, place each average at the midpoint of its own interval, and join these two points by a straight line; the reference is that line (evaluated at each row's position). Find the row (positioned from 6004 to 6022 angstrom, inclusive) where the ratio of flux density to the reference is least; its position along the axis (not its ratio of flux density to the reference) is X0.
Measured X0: 6008.0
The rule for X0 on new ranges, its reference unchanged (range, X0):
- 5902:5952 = 5903.0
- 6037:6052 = 6043.0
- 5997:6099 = 6065.5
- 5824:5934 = 5890.5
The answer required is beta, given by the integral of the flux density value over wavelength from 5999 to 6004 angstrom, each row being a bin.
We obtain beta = 69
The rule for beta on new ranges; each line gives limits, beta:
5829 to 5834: 79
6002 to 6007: 71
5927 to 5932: 68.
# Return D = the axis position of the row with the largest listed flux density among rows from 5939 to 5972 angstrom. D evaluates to 5960.5 angstrom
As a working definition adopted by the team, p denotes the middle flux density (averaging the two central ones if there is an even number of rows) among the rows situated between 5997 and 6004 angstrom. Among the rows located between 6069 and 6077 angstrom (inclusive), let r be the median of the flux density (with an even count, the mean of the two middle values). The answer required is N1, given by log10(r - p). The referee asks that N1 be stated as 0.1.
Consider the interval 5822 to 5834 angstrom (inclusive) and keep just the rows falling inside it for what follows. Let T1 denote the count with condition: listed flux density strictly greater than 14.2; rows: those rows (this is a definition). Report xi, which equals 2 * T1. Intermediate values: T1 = 5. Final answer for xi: 10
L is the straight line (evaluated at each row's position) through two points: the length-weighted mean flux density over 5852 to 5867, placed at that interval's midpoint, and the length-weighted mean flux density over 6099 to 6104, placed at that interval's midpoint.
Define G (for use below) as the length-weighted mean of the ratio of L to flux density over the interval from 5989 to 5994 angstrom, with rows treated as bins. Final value 0.90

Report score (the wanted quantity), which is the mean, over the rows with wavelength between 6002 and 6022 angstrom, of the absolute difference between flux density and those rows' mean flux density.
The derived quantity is 0.48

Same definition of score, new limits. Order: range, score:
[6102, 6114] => 1.41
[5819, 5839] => 0.69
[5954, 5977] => 0.54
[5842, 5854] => 0.41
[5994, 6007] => 0.57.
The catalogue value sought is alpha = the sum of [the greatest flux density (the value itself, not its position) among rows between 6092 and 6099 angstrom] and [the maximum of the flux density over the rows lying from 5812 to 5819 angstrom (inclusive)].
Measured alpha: 30.3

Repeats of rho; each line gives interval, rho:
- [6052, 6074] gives 6065.5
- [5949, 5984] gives 5983.0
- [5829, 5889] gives 5888.0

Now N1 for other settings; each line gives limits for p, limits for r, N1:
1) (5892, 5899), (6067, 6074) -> 1.0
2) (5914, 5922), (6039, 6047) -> -0.3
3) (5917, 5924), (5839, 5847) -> 0.2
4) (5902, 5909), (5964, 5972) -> 0.3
